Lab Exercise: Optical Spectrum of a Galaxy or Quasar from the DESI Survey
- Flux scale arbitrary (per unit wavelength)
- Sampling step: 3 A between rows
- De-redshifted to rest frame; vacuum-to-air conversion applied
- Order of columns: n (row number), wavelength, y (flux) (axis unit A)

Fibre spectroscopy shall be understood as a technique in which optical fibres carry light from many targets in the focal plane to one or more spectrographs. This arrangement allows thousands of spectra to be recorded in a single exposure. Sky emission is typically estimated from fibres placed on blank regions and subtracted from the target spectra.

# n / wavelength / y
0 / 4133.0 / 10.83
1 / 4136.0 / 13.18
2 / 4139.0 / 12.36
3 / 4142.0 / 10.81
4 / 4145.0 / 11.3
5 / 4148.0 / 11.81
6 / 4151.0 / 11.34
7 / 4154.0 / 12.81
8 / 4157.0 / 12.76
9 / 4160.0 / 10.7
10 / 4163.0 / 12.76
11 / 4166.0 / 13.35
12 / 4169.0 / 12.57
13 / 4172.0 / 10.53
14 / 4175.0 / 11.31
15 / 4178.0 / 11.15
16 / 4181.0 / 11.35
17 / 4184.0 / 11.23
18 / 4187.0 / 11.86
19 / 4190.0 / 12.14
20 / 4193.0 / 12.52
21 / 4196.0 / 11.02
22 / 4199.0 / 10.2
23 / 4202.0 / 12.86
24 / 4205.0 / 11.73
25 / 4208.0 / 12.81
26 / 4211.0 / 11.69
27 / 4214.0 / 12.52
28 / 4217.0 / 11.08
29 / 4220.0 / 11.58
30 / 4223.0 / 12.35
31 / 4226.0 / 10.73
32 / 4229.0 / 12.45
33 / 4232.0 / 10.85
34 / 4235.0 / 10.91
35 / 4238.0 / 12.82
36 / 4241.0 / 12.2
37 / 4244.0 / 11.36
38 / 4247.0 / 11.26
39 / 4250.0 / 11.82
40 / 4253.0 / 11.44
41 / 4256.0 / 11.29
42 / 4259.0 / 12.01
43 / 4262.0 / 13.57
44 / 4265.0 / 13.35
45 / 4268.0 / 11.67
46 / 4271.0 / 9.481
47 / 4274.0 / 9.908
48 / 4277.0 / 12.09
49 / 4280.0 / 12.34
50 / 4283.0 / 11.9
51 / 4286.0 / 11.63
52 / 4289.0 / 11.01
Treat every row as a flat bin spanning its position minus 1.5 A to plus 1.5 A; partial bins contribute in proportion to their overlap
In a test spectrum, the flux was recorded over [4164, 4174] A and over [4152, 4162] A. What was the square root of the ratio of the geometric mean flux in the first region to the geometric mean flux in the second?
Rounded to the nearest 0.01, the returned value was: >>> 1.00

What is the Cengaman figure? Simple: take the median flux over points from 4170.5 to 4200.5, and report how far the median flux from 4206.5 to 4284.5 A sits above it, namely 0.5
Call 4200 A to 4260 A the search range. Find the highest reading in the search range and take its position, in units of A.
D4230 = 4202.0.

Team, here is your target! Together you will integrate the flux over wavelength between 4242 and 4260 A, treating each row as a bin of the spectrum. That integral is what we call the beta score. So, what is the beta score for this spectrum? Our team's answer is 208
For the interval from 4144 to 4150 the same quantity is 69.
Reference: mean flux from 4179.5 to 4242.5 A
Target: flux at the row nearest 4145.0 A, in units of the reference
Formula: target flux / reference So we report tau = 0.96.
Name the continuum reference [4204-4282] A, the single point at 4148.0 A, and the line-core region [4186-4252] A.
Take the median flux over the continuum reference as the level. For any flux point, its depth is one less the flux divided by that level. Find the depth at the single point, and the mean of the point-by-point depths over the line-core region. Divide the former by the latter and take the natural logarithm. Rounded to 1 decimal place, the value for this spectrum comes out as 0.7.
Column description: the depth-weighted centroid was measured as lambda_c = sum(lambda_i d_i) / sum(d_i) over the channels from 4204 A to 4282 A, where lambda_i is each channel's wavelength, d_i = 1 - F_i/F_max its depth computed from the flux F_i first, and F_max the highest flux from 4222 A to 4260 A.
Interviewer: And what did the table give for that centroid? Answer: 4244.5 A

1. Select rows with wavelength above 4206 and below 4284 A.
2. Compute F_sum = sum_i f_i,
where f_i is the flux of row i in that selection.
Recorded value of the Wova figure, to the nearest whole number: 305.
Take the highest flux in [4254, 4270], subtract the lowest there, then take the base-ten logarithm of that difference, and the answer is 0.36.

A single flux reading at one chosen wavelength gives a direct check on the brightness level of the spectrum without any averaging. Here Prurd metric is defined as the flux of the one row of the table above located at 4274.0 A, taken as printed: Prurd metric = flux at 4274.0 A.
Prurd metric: 9.908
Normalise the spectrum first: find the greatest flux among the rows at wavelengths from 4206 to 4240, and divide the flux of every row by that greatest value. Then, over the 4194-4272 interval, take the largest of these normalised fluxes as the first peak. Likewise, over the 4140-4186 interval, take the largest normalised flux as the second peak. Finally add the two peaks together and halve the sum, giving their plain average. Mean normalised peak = 1.05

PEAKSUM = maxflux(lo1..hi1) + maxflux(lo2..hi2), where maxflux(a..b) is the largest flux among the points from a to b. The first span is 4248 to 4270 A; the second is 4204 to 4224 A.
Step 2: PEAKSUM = 26.4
